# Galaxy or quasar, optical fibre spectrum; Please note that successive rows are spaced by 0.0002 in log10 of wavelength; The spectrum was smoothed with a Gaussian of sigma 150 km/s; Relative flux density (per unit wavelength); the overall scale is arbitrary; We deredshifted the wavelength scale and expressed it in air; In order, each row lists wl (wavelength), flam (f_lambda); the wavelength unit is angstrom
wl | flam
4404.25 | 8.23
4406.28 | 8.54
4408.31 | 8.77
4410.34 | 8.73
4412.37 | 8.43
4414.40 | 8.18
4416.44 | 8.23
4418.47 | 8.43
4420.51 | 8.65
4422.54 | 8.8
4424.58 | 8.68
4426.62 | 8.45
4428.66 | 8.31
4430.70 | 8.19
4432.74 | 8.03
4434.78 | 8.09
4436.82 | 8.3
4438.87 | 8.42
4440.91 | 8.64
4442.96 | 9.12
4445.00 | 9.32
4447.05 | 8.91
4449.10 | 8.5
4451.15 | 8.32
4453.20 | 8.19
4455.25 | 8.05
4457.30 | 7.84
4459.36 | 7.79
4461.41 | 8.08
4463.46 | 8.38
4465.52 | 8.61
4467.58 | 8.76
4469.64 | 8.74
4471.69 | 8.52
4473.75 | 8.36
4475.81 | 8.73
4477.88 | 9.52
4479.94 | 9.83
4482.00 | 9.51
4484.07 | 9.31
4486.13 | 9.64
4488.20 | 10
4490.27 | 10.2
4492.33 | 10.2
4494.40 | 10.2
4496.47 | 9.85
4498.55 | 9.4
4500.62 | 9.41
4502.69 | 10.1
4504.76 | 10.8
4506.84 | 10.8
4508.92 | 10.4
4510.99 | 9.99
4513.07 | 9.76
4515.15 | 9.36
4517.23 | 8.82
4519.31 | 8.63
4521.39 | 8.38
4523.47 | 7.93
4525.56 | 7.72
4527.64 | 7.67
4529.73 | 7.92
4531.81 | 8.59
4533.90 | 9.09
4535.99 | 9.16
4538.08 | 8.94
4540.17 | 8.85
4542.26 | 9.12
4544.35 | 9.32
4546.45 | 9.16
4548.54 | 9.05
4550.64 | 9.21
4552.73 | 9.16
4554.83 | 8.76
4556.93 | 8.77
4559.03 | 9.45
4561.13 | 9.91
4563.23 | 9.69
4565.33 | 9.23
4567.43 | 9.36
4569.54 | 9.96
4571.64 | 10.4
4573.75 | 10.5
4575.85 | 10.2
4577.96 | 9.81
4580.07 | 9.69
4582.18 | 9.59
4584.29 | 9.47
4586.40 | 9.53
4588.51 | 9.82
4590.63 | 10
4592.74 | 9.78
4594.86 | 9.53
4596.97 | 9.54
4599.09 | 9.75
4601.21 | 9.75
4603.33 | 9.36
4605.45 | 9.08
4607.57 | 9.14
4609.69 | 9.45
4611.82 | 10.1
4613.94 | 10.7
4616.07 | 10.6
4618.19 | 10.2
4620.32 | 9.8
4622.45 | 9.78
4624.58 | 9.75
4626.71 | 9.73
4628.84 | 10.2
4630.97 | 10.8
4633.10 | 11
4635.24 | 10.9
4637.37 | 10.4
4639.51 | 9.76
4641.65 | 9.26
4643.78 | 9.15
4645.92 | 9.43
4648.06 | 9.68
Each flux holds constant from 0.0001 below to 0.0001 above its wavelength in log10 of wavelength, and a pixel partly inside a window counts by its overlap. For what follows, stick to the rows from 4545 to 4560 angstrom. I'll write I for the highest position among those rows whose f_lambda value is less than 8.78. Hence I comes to 4556.93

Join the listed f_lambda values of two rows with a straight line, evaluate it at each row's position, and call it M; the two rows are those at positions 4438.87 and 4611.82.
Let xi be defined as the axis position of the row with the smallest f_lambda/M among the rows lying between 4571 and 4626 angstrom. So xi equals 4605.45 angstrom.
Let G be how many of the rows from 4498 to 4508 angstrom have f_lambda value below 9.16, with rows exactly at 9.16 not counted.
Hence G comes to 0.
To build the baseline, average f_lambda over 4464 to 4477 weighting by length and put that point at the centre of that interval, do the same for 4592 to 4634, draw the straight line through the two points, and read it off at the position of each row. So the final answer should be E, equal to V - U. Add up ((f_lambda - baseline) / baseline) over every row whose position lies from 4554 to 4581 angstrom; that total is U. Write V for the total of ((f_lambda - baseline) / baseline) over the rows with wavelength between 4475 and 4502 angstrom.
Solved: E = 1.1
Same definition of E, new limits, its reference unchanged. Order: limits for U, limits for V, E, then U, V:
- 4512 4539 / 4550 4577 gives 0.9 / -0.7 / 0.2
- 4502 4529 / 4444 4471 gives -0.5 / 0.4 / -0.1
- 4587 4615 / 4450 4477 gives -0.2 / -0.1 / -0.3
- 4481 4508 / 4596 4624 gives -1.8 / 1.7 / -0.1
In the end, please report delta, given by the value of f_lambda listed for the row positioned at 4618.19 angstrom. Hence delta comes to 10.2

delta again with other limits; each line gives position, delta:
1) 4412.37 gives 8.43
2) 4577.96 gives 9.81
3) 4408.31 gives 8.77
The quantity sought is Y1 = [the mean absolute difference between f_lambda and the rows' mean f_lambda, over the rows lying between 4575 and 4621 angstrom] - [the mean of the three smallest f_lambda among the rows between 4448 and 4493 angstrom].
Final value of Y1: -7.6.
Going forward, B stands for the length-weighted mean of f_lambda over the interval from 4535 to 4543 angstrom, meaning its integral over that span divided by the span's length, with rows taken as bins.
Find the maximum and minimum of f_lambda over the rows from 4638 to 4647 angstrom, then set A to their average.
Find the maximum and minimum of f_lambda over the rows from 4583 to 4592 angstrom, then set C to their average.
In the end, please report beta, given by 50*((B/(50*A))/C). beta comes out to 0.098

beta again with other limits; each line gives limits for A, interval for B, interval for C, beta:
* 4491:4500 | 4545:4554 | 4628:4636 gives 0.088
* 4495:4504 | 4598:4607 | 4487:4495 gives 0.096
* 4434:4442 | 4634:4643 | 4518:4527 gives 0.147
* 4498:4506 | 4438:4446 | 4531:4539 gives 0.099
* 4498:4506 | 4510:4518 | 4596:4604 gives 0.098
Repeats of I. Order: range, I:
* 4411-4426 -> 4424.58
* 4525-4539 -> 4531.81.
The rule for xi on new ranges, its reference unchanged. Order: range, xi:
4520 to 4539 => 4527.64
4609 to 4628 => 4609.69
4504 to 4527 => 4525.56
